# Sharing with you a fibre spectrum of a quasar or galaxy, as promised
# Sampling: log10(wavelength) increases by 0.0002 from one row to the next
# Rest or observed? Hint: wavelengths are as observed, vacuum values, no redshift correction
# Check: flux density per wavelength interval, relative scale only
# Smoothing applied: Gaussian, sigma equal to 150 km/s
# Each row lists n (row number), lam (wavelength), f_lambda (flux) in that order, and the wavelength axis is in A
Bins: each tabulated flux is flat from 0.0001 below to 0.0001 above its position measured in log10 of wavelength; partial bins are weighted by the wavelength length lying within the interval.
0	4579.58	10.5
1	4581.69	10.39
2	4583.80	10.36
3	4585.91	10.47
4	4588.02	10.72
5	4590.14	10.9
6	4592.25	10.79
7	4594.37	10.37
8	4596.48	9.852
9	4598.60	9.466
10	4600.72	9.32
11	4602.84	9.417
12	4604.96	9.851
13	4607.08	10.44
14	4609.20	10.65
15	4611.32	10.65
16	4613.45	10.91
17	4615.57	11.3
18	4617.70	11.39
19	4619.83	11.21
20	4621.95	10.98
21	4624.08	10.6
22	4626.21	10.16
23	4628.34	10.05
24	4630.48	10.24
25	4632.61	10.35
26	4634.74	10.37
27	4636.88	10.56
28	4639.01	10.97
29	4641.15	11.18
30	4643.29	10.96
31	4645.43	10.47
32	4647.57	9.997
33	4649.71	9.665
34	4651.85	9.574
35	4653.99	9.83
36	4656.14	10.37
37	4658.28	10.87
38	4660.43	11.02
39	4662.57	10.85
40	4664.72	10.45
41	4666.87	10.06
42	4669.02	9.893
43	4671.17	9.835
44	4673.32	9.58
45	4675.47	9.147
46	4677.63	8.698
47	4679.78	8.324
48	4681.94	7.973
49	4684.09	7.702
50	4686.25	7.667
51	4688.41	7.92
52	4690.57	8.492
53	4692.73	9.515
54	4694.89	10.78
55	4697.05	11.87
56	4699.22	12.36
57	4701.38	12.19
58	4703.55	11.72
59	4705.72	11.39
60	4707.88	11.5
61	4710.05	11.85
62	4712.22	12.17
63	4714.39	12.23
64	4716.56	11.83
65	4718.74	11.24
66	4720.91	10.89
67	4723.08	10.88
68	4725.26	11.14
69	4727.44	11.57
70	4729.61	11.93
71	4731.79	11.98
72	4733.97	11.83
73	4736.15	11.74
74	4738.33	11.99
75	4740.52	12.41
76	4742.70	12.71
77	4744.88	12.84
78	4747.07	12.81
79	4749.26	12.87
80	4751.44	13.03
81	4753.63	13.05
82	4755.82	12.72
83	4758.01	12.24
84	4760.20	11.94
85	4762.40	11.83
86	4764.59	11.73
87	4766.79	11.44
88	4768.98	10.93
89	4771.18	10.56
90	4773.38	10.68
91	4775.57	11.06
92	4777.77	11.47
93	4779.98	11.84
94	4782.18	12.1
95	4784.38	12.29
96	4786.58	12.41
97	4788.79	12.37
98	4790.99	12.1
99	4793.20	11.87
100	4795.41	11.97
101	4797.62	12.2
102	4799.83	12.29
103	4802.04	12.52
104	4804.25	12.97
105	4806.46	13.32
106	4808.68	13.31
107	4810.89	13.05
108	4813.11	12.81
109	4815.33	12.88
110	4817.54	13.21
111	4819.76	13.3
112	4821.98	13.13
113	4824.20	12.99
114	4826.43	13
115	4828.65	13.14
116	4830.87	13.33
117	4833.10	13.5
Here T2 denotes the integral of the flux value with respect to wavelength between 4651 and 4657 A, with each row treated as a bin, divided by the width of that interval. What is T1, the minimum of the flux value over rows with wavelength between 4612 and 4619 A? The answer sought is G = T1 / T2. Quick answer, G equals 1.10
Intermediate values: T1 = 10.91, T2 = 9.9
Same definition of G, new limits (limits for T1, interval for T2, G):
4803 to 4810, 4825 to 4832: 0.99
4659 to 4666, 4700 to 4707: 0.89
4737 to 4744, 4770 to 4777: 1.11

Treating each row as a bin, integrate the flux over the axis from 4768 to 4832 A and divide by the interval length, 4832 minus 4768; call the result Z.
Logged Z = 12.4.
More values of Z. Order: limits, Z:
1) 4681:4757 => 11.4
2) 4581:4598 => 10.5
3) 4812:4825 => 13.1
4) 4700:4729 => 11.6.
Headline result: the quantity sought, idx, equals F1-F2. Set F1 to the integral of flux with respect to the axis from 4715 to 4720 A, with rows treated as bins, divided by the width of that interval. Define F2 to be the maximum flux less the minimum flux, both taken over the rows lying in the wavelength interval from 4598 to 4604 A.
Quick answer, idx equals 11.4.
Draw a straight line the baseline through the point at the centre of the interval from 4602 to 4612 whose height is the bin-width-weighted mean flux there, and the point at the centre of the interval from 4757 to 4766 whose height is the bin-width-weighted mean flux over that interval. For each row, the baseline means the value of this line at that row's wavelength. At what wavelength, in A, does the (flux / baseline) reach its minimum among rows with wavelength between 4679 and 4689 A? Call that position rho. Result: 4686.25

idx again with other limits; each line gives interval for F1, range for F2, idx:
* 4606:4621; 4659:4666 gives 10.4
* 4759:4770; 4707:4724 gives 10.2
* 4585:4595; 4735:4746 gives 9.6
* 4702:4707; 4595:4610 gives 10.3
